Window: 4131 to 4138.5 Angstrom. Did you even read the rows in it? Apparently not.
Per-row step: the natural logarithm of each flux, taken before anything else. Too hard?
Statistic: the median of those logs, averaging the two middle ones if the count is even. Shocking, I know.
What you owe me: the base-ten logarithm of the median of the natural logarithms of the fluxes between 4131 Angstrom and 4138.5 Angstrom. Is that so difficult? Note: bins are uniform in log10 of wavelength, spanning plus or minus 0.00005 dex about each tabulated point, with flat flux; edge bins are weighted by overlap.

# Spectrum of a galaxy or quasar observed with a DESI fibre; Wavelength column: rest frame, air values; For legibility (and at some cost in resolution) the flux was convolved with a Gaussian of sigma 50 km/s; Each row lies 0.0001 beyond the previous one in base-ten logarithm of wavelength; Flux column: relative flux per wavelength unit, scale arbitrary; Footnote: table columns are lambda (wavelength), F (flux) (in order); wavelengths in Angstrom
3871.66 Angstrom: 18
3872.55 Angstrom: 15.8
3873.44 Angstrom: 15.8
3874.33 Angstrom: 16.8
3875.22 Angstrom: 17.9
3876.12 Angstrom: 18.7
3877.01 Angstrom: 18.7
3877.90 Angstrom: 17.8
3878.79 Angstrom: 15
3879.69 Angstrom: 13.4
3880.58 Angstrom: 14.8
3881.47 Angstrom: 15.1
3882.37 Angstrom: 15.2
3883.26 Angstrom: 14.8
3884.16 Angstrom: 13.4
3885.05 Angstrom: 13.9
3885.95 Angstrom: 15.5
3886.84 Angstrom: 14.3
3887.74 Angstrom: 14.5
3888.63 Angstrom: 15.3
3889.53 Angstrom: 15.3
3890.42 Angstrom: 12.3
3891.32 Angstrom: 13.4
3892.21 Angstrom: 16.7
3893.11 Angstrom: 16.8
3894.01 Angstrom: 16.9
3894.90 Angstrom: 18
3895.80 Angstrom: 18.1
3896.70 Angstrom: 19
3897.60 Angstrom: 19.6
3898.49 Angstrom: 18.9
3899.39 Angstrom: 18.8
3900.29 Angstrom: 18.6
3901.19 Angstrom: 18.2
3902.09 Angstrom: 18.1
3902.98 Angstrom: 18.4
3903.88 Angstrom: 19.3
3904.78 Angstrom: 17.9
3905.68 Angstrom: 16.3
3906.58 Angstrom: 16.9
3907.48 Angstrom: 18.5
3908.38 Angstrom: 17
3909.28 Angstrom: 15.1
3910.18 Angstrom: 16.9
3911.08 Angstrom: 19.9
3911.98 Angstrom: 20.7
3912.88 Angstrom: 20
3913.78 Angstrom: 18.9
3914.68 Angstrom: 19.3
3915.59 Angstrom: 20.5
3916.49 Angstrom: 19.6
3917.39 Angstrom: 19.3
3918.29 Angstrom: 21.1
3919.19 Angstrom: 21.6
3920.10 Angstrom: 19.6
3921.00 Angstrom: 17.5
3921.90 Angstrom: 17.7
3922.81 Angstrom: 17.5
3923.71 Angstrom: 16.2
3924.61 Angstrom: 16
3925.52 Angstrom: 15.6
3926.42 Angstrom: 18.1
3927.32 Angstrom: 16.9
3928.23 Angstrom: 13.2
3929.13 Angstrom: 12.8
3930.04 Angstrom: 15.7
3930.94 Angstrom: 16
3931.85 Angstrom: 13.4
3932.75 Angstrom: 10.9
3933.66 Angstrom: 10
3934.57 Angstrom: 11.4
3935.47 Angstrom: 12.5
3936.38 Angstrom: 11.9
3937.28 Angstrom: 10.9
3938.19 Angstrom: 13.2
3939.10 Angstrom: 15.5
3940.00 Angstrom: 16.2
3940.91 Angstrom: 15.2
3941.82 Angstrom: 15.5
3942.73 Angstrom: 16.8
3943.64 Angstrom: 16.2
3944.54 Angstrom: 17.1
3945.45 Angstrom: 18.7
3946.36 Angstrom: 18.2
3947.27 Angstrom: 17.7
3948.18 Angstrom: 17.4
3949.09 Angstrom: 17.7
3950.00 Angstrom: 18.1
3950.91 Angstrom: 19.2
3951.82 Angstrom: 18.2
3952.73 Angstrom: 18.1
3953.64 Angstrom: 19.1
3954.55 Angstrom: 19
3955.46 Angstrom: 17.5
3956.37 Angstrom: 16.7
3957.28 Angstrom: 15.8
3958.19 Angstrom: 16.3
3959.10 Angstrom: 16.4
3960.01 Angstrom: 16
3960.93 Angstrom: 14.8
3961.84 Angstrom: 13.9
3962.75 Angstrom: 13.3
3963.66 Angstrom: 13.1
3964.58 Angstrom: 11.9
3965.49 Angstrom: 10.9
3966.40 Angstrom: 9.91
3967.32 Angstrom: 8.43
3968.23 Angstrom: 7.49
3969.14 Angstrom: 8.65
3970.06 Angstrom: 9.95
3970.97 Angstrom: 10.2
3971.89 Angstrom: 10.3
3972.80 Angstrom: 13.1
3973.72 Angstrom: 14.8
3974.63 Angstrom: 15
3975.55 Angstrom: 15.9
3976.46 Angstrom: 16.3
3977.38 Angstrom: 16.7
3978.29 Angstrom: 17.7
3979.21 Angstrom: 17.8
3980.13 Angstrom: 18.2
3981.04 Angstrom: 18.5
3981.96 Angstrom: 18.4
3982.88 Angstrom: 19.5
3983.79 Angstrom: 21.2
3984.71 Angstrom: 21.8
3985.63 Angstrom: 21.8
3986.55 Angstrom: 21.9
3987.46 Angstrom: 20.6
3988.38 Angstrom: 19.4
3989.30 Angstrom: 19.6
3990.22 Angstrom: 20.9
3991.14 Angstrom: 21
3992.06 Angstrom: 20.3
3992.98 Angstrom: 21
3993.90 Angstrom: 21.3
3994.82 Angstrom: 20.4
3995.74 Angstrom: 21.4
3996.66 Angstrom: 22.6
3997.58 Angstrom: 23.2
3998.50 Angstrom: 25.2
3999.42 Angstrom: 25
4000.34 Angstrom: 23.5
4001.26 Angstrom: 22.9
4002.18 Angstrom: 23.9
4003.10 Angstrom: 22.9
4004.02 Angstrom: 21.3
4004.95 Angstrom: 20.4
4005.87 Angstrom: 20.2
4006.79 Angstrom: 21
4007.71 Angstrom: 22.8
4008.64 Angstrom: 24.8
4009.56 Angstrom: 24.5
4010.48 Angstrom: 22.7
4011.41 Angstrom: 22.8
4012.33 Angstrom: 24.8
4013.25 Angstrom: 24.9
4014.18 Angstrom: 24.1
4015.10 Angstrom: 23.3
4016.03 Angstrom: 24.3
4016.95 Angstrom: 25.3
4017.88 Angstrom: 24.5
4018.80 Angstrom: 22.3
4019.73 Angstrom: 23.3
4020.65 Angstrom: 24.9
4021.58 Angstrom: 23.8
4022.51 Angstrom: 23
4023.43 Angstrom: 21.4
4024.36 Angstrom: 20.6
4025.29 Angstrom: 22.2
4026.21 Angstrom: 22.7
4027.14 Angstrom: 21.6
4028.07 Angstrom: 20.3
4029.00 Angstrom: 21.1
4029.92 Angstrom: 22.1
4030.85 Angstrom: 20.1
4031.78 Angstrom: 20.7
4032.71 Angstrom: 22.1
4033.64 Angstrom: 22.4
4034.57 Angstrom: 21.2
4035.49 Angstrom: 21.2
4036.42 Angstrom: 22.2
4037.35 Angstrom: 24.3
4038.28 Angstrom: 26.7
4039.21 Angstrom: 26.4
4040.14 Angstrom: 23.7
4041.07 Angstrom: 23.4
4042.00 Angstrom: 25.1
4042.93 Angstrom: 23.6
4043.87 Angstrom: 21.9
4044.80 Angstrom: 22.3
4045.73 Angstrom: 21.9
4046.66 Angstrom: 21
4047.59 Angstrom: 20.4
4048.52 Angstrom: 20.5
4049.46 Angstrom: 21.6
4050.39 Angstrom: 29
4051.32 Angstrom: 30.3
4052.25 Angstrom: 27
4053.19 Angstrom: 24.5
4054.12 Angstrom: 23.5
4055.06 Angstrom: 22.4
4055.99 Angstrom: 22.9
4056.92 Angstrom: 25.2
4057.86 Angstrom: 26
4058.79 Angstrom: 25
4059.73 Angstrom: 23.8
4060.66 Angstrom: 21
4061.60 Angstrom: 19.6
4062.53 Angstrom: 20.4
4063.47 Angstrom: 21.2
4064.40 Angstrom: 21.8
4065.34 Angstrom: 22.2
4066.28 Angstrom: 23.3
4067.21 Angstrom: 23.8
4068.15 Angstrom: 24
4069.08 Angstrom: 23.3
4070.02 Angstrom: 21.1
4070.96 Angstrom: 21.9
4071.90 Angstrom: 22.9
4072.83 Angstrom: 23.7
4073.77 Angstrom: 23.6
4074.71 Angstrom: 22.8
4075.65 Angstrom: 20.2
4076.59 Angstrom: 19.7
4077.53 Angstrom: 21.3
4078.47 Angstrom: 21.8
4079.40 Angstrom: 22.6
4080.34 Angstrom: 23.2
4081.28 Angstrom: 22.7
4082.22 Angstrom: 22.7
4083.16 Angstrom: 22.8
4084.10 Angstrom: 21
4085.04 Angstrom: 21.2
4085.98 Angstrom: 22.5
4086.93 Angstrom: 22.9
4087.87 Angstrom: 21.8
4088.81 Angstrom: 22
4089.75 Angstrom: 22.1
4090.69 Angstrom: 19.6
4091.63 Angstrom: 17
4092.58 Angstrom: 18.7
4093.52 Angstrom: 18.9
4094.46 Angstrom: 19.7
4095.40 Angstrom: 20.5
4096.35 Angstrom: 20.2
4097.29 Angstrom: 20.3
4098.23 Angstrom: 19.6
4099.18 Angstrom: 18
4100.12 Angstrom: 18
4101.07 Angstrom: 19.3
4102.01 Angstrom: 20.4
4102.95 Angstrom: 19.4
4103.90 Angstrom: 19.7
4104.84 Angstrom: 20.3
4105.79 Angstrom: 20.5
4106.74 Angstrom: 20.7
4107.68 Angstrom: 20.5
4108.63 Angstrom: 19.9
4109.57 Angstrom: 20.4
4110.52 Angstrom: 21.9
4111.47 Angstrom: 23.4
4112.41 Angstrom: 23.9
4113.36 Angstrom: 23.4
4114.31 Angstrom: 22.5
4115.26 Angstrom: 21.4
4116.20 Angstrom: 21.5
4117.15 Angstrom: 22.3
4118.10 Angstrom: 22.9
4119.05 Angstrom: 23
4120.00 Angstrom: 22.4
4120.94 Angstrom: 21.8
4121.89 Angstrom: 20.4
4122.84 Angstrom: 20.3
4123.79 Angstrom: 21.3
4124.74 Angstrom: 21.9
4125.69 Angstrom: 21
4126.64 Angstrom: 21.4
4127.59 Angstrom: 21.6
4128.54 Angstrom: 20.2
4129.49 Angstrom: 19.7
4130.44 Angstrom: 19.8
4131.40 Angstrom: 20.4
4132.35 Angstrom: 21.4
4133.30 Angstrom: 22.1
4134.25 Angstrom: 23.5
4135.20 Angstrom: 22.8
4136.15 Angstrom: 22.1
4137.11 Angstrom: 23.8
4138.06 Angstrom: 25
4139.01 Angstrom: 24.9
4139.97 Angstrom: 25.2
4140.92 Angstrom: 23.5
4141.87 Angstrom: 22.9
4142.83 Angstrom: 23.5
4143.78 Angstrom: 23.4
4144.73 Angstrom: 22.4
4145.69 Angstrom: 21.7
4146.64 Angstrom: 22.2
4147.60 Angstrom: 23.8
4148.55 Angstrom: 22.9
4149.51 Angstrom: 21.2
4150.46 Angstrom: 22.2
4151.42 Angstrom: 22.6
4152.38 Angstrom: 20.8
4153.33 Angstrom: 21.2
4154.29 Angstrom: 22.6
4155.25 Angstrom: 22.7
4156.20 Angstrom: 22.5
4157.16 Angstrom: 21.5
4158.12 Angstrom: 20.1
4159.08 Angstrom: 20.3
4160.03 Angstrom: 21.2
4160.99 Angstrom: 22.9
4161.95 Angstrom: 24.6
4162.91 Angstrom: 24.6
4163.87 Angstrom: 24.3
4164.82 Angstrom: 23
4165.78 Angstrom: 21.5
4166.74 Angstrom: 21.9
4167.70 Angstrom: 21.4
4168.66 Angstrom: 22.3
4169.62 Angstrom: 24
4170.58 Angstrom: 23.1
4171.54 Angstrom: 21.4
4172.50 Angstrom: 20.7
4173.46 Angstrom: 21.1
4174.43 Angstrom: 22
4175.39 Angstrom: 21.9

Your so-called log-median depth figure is 0.493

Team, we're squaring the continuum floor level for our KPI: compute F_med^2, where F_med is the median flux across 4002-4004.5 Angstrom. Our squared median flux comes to 524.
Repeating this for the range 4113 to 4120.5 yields 504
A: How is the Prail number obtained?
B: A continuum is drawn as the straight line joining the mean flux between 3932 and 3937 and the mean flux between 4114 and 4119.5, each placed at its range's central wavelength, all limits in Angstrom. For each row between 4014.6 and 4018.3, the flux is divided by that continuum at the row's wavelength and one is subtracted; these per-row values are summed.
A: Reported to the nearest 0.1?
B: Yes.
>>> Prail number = 2.0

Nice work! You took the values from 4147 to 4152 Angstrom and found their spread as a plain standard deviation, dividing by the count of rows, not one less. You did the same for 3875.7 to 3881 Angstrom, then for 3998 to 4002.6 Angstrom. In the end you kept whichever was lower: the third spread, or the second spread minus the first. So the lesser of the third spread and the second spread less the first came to 0.9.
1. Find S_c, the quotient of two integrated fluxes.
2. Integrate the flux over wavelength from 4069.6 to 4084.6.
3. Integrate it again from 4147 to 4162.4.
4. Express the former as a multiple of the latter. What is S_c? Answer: 0.98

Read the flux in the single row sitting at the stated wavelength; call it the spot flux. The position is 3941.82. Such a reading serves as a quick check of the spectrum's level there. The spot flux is 15.5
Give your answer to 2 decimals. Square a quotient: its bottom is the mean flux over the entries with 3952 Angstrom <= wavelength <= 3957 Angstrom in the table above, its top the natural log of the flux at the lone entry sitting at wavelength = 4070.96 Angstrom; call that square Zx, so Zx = 0.03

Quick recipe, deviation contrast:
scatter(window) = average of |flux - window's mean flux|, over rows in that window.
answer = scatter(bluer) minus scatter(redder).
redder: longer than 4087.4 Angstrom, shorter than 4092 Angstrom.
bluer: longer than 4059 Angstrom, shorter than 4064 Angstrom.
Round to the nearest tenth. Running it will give -0.7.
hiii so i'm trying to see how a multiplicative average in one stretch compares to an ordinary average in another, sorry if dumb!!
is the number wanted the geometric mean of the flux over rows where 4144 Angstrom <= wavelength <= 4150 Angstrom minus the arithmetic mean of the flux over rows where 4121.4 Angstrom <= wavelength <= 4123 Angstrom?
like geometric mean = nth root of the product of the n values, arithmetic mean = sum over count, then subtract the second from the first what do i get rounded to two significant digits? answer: 2.0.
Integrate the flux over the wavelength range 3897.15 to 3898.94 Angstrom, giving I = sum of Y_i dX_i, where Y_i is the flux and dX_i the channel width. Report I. 35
